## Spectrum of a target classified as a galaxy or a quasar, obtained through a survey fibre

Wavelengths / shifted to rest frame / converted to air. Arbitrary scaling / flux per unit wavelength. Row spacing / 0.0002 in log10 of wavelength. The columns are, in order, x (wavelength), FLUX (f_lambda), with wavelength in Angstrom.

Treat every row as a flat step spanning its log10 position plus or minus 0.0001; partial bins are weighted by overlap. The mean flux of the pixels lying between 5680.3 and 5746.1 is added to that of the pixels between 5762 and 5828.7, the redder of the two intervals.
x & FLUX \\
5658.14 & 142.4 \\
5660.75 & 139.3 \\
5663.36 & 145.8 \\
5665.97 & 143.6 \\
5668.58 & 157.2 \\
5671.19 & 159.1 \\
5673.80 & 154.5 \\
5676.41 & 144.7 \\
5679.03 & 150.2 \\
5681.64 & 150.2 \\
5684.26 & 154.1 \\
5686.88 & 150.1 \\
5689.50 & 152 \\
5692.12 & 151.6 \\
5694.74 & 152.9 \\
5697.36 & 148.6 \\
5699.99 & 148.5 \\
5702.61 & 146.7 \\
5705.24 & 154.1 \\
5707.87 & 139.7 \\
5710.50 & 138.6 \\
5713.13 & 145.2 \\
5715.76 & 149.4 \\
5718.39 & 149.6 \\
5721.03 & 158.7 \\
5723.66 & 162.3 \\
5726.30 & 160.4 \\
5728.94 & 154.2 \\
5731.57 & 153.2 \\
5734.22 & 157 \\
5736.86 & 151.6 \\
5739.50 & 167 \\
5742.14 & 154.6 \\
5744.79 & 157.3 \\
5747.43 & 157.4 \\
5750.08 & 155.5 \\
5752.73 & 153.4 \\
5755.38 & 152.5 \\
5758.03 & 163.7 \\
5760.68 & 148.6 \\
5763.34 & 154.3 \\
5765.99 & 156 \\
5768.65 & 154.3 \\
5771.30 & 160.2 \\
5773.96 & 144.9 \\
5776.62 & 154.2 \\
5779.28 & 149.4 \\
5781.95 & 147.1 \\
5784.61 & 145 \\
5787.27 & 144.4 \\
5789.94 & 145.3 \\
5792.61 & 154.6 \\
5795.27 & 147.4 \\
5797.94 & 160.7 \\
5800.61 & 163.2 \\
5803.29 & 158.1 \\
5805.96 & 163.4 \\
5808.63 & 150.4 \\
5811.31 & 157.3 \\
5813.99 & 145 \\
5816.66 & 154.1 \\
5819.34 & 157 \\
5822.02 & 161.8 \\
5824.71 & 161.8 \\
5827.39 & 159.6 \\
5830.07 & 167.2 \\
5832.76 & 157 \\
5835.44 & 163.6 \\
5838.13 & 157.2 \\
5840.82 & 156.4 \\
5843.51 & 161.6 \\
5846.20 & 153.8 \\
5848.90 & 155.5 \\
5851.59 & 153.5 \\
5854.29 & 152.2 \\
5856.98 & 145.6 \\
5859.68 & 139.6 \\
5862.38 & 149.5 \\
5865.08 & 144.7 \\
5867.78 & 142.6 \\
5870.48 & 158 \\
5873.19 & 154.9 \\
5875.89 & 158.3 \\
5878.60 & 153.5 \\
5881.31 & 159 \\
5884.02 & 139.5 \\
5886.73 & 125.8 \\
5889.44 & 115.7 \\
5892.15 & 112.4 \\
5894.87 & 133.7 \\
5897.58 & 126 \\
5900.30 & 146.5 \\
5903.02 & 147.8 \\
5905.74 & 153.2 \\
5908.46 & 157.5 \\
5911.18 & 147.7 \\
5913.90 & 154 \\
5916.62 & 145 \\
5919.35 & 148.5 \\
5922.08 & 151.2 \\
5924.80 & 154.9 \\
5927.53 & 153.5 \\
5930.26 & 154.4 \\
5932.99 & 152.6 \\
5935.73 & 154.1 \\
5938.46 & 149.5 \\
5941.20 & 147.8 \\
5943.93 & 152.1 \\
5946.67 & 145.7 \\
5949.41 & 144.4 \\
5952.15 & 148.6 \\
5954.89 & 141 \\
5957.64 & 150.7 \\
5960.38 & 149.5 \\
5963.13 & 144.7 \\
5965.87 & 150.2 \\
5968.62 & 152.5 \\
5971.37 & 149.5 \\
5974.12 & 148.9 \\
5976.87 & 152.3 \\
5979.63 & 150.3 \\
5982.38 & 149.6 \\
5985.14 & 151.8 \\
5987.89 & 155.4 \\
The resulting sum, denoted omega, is 306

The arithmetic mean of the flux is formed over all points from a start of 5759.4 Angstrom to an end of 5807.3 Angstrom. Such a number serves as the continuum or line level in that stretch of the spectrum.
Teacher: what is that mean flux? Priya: 153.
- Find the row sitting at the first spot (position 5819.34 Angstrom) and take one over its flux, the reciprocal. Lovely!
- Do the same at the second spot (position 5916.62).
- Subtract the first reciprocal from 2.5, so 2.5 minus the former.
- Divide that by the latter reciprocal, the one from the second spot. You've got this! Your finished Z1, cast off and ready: 362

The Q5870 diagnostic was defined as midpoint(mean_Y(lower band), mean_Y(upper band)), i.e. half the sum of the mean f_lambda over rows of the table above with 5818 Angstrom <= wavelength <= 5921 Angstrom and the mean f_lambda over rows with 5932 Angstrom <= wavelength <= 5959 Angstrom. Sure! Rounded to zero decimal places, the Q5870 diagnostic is 149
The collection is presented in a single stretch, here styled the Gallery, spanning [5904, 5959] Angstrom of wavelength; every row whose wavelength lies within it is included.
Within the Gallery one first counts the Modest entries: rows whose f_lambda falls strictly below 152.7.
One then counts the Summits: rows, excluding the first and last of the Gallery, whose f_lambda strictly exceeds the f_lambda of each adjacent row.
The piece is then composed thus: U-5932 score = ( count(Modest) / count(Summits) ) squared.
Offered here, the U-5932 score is 3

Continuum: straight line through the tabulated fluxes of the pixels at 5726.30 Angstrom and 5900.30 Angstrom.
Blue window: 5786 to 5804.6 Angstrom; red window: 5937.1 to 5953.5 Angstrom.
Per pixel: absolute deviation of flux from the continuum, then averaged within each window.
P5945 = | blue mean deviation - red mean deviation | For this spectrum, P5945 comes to 1.7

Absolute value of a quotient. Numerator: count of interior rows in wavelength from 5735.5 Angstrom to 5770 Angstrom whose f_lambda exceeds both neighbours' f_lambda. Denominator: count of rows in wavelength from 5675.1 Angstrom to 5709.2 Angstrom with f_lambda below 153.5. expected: 0.36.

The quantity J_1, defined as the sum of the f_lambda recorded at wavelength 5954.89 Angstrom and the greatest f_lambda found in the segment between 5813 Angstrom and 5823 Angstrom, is 303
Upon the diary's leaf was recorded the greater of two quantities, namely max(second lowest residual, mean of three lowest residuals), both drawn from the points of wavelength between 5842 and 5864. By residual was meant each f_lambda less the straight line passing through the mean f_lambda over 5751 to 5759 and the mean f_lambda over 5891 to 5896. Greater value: 14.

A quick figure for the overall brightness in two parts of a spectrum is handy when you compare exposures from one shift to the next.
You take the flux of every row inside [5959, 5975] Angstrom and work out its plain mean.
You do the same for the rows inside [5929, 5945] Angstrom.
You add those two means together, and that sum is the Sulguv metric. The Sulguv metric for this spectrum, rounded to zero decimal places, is 301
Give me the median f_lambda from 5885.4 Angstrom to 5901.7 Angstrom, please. 126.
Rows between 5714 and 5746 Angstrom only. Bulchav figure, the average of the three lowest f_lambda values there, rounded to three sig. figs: 150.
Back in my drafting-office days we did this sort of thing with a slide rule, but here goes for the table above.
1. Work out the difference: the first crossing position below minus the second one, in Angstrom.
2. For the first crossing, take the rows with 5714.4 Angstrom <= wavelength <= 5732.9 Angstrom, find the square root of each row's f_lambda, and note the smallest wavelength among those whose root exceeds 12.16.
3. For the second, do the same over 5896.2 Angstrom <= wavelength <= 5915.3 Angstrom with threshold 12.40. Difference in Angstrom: -192.7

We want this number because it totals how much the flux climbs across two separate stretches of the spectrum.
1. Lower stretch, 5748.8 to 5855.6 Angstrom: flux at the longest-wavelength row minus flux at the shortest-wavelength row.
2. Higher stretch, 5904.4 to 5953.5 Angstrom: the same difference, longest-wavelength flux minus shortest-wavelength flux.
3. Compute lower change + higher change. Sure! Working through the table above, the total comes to -8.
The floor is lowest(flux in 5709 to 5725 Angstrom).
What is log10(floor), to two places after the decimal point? 2.14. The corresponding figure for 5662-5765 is 2.14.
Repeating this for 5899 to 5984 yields 2.15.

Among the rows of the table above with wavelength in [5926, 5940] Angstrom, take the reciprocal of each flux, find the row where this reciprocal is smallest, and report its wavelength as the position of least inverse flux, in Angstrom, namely 5930.26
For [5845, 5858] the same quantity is 5848.90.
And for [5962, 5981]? 5968.62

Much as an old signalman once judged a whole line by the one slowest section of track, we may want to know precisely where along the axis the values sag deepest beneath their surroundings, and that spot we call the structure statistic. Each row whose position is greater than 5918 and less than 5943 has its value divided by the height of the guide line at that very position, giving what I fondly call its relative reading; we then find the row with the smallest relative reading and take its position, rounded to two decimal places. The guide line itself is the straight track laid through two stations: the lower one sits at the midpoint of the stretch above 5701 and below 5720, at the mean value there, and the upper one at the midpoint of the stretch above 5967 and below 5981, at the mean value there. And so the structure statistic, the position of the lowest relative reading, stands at 5941.20 Angstrom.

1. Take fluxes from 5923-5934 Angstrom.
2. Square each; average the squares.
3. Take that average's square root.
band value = 153.9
